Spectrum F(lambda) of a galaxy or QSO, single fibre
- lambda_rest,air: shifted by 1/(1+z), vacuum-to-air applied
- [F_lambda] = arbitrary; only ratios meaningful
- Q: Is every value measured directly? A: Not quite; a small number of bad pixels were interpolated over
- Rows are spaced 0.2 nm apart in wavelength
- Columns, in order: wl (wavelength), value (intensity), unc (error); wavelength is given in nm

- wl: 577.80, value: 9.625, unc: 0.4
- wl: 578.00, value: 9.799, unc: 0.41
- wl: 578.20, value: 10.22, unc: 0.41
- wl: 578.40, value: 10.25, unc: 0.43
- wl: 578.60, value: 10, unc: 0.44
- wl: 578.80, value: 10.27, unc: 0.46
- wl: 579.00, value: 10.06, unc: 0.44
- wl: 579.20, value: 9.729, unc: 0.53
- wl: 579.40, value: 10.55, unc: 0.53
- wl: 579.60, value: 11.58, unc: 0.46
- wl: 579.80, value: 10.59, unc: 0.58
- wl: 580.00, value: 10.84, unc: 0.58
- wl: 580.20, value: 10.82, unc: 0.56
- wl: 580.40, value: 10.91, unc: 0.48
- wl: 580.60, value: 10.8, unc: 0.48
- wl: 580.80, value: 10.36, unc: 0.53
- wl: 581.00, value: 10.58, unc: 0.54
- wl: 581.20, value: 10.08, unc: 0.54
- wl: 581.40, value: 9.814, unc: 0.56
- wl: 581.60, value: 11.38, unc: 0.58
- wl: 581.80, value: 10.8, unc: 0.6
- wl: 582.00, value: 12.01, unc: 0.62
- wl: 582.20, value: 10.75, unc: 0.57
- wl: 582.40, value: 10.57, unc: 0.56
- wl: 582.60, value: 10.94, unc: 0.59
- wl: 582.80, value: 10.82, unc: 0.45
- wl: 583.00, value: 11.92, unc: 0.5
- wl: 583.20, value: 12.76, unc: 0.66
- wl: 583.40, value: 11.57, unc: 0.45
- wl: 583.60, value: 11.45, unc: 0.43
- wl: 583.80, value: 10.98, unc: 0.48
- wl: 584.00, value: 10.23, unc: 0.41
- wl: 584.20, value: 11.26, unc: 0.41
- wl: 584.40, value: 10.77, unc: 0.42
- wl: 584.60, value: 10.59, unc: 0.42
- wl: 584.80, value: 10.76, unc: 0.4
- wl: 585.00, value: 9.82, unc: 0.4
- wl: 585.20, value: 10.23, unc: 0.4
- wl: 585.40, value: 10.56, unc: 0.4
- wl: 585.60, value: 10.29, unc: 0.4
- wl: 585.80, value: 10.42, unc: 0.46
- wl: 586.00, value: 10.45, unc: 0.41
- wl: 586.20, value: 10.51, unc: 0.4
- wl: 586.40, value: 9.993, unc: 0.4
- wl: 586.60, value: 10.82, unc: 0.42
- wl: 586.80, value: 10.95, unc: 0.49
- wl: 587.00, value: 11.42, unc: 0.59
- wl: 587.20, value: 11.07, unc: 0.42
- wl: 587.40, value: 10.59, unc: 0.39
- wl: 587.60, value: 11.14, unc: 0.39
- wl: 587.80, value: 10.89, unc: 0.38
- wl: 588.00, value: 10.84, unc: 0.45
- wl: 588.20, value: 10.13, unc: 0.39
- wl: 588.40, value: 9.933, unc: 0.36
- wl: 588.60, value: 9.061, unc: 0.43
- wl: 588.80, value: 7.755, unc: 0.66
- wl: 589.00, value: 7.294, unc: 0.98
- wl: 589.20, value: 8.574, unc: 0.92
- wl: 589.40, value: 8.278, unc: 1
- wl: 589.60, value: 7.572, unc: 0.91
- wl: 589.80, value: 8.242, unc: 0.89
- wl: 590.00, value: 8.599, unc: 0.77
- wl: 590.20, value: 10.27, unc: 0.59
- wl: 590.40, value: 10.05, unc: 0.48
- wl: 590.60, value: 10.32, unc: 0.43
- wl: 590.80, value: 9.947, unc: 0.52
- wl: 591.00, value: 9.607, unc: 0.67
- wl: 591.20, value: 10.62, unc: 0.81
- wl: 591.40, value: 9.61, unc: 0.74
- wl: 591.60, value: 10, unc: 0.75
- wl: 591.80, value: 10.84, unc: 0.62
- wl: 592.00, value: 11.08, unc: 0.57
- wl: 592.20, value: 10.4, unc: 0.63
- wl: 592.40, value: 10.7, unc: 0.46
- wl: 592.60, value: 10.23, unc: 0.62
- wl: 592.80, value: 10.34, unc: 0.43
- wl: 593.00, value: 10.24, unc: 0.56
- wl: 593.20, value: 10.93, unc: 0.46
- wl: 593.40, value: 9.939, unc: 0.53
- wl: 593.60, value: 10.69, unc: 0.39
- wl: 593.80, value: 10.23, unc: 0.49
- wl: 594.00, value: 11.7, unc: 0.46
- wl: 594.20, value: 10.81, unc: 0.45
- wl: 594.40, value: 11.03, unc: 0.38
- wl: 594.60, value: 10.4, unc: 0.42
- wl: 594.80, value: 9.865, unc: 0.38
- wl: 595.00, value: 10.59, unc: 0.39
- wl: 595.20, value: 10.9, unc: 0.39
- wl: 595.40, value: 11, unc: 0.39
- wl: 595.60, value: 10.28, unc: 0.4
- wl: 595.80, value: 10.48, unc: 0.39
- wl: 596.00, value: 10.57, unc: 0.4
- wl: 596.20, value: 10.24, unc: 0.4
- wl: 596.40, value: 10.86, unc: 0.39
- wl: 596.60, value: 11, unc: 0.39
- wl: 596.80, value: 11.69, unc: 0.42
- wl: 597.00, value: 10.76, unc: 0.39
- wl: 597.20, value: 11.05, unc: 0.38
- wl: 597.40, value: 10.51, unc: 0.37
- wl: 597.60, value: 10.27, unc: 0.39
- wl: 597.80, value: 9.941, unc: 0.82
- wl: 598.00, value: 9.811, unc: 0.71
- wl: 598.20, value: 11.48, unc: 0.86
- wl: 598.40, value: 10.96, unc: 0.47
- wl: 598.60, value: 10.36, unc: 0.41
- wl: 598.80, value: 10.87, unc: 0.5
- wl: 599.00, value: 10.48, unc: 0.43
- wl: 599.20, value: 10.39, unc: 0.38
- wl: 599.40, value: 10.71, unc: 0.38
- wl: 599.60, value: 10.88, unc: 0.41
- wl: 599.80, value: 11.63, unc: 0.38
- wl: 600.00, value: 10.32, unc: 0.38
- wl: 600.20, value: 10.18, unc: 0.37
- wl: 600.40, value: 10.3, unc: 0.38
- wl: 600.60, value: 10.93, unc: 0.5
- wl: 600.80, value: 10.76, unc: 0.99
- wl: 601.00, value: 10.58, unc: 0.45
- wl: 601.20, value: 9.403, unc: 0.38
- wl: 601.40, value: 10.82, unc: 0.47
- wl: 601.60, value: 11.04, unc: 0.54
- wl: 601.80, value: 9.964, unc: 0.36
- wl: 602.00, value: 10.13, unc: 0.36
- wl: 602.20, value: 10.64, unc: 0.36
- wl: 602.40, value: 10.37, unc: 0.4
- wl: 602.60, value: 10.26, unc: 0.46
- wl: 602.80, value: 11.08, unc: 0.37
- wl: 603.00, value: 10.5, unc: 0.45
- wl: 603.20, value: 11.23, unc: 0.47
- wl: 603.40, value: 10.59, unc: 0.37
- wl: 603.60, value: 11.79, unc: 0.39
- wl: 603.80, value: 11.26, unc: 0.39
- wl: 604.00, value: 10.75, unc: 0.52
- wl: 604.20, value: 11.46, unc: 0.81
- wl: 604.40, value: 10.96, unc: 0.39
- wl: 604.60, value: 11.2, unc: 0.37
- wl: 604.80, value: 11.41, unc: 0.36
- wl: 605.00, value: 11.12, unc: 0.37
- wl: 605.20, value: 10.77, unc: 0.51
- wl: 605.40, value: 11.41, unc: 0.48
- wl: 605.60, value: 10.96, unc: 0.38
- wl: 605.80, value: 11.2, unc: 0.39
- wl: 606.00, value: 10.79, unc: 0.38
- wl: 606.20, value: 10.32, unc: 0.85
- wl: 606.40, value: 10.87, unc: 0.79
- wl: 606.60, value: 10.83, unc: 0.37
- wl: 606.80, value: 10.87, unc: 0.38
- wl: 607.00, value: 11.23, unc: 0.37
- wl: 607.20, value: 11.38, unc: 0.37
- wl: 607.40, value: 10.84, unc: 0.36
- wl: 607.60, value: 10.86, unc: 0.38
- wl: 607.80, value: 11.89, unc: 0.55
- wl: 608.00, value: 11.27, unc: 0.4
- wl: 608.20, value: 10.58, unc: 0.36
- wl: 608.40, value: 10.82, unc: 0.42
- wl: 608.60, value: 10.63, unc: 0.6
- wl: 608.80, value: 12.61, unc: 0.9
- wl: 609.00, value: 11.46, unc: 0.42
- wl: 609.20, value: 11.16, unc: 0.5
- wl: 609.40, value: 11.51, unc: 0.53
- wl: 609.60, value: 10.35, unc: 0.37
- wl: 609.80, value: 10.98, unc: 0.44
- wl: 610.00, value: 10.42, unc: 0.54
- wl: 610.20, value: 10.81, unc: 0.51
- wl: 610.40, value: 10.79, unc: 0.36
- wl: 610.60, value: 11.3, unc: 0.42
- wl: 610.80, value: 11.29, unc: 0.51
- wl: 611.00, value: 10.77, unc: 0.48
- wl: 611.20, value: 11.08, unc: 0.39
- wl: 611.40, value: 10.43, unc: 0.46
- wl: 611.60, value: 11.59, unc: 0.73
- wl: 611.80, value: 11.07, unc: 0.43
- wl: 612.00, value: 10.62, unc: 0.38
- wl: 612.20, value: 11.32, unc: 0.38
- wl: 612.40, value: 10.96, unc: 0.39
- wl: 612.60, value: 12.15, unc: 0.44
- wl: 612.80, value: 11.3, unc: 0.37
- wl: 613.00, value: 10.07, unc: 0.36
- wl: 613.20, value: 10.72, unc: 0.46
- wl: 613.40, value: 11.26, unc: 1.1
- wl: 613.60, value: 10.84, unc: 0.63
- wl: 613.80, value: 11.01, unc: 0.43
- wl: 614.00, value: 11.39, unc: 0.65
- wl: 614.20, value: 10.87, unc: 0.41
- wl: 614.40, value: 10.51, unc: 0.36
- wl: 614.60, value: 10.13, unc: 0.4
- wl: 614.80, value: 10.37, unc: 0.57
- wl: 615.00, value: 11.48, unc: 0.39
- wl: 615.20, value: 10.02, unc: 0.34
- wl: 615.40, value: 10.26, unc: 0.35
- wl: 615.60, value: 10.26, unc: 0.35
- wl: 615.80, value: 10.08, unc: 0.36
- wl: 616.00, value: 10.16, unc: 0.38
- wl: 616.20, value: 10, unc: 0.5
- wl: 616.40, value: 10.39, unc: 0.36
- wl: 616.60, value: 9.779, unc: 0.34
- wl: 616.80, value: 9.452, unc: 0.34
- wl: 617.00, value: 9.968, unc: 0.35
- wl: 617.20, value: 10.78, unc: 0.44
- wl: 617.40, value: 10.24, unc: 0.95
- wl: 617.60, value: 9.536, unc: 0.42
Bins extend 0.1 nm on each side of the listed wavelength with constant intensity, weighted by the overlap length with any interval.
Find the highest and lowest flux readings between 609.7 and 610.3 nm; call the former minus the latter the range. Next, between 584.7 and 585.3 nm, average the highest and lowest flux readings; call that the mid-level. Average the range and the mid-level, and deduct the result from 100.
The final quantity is 94.6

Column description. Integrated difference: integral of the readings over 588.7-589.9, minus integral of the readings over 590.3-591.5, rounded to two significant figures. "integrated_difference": -2.5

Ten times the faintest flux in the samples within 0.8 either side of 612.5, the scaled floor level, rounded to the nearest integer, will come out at 101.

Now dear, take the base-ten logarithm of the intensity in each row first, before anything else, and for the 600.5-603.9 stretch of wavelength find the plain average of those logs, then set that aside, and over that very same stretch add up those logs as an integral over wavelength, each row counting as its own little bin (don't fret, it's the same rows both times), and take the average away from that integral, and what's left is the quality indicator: 2.5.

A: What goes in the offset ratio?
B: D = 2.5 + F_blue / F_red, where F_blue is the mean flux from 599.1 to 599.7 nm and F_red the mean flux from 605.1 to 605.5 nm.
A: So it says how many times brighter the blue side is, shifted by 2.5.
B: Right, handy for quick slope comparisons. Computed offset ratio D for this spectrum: 3.46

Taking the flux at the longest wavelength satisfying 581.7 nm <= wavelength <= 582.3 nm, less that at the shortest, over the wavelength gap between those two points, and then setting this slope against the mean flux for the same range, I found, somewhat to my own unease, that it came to -0.011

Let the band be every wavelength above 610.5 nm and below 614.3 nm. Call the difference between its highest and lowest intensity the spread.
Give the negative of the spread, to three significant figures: -2.08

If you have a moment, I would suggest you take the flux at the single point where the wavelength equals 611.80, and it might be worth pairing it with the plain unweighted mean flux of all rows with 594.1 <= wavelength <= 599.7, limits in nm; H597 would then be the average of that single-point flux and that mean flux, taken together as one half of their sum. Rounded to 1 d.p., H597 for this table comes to 10.9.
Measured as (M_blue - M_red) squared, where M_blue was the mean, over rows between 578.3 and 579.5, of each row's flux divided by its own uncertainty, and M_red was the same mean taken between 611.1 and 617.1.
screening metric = 14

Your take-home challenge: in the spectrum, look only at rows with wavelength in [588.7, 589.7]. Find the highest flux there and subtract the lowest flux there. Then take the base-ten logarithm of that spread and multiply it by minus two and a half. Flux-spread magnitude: -0.27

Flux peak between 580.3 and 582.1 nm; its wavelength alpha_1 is 582.00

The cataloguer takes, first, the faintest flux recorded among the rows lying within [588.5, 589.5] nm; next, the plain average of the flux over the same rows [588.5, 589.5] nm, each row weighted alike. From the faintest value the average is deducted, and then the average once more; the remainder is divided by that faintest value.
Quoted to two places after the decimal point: -1.25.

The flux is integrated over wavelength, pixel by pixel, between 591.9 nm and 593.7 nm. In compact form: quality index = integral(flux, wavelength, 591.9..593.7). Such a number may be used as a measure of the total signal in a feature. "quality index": 18.9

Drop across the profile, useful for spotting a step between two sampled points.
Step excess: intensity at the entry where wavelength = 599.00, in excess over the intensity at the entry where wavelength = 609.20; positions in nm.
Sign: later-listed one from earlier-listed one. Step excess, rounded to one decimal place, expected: -0.7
